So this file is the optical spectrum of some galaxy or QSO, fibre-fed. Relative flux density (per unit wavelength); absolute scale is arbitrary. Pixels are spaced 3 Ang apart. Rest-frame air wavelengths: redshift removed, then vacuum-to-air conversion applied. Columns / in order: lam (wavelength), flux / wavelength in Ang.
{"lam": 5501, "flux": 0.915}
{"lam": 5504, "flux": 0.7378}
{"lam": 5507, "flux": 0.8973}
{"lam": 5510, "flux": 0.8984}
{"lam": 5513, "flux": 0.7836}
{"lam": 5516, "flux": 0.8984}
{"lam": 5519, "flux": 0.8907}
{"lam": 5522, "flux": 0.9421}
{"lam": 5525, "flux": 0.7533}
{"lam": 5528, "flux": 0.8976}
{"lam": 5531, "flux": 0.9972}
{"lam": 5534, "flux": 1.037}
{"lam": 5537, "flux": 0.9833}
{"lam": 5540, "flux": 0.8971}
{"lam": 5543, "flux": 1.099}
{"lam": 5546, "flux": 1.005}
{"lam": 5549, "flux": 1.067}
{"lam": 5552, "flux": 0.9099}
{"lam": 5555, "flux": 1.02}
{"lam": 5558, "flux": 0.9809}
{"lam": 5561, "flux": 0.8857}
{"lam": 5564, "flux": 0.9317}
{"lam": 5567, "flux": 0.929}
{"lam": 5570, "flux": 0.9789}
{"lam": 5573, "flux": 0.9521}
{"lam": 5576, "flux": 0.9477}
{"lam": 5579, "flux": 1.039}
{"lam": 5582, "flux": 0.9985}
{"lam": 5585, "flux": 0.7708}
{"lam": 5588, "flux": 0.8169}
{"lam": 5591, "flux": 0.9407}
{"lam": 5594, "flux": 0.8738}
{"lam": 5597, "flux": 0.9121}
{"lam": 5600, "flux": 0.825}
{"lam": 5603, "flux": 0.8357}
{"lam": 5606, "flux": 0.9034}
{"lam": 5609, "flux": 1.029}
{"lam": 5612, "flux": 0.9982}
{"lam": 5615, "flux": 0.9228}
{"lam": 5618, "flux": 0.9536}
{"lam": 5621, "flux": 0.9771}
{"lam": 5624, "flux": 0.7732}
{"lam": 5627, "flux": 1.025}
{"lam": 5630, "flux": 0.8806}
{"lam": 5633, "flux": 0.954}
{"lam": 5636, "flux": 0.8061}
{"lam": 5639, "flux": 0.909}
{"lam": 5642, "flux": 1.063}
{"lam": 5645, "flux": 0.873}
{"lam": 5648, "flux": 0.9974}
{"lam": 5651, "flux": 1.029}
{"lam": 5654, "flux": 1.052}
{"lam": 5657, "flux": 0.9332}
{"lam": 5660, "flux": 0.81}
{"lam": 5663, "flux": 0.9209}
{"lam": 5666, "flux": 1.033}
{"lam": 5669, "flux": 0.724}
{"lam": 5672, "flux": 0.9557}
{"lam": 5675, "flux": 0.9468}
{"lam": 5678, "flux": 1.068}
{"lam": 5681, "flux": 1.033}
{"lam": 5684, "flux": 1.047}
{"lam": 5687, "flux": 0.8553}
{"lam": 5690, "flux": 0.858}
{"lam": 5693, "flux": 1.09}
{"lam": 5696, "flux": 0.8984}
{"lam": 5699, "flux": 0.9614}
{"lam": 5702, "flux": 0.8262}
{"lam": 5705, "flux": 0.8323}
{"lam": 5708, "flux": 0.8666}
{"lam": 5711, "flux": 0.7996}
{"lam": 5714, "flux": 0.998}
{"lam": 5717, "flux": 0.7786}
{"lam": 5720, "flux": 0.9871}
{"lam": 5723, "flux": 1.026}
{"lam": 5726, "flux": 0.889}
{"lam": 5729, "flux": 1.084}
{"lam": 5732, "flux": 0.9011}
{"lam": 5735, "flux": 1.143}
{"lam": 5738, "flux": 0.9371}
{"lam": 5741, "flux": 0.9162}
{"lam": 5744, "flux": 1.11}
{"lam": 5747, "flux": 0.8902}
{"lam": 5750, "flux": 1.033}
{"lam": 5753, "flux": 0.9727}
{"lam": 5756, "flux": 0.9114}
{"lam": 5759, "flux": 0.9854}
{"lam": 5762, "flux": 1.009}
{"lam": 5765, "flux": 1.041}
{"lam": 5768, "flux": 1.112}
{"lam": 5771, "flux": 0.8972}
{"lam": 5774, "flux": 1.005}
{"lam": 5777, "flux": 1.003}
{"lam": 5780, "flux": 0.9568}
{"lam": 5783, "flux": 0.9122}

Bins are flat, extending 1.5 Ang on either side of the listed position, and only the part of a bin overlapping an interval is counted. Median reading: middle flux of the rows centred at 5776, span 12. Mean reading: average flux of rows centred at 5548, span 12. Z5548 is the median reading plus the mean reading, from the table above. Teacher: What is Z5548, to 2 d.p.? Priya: 2.00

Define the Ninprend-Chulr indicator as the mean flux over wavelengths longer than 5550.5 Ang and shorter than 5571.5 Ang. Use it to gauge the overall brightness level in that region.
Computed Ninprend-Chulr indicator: 0.95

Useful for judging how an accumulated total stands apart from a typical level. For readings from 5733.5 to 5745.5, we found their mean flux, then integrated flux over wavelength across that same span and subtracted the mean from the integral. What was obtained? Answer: 11.3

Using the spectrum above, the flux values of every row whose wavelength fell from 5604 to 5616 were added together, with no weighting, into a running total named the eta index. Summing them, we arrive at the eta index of 3.9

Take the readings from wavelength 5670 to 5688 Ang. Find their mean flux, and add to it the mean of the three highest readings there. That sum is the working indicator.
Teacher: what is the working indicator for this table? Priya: 2.03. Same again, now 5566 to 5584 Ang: 1.98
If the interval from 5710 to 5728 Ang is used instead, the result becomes 1.92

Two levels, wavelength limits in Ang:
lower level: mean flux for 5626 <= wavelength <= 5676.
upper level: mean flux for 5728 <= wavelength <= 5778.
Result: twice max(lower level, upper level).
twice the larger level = 1.99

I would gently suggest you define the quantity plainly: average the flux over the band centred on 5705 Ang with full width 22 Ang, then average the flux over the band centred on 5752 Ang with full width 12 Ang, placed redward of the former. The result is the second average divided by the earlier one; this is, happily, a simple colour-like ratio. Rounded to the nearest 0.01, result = 1.08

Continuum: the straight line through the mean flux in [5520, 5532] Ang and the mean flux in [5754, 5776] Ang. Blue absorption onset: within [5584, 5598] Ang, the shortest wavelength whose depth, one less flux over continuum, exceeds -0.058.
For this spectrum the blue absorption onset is 5585 Ang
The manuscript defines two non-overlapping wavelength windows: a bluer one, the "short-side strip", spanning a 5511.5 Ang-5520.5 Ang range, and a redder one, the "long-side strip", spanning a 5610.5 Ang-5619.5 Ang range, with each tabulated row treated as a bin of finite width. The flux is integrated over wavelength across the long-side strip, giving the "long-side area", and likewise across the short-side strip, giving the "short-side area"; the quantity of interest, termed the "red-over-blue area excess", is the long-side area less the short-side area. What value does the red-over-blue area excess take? 0.9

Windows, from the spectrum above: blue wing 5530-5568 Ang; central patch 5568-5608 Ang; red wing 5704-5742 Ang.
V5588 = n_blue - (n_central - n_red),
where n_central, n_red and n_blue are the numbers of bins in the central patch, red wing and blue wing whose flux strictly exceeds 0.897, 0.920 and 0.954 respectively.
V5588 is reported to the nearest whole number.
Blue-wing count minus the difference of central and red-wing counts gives 6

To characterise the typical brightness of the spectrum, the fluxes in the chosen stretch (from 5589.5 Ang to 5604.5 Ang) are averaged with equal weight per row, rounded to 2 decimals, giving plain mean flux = 0.88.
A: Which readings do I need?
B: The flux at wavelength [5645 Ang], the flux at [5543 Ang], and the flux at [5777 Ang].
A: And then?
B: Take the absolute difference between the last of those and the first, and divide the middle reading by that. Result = 8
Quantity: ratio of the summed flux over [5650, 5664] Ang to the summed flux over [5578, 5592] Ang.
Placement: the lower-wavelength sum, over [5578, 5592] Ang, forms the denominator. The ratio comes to 1.04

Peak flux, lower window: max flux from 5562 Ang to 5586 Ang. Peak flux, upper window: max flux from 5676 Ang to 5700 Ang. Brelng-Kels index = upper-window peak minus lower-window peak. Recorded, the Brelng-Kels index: 0.05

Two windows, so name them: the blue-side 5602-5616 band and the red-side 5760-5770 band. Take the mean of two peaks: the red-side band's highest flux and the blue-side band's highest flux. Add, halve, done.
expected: 1.07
